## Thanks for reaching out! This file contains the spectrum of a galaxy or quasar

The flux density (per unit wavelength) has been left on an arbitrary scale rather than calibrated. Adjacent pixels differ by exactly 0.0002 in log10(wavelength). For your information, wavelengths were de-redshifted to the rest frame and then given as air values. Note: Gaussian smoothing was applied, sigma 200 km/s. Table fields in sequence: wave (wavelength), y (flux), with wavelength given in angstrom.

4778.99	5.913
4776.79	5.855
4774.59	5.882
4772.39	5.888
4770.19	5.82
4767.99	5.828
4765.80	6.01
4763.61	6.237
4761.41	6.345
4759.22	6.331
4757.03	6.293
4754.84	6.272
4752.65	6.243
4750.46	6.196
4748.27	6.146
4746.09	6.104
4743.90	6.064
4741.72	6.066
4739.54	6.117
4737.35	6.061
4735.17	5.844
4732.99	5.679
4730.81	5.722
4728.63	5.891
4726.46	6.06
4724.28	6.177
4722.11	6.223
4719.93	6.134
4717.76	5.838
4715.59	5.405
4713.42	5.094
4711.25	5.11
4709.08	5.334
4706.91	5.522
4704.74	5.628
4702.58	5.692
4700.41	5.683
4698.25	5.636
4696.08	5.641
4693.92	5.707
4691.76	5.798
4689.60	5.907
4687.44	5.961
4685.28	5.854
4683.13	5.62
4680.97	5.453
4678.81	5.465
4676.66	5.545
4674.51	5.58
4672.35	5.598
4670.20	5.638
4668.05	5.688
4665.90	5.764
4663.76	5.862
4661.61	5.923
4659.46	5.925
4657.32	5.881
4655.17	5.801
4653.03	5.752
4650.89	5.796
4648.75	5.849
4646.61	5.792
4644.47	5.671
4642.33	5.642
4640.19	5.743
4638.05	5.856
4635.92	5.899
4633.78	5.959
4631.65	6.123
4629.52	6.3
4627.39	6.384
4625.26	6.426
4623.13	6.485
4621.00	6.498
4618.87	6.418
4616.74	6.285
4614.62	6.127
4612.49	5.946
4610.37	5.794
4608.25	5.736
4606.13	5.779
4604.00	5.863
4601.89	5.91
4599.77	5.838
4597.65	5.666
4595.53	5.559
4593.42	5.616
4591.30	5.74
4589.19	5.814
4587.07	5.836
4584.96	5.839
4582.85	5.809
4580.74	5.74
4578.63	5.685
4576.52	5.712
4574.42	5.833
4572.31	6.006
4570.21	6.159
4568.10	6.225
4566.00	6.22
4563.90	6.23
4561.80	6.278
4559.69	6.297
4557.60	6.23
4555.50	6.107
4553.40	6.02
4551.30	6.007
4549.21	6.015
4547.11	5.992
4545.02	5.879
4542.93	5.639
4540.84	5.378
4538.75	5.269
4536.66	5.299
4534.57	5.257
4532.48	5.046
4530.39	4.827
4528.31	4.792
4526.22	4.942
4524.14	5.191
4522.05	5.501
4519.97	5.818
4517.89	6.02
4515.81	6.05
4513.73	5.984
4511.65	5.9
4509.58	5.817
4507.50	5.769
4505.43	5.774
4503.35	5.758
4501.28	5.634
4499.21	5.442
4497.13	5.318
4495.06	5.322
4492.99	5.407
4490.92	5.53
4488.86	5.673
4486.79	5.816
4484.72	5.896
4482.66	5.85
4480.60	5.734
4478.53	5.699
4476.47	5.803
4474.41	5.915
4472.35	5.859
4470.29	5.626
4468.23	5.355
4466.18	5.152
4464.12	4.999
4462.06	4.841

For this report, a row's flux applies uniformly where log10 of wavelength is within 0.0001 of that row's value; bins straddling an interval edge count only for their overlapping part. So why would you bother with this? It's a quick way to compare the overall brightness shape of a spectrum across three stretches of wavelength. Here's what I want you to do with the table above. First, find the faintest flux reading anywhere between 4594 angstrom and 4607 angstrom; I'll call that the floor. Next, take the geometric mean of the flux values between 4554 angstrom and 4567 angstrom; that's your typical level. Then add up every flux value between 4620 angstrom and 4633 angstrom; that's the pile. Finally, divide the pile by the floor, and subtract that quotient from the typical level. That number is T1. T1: -0.6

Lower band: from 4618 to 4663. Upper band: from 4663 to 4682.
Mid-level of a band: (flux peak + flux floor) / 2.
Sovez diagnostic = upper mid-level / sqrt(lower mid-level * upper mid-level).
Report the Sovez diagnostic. 0.97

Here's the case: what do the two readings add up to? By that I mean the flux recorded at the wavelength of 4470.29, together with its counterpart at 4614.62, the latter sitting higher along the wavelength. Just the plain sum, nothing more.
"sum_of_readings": 11.8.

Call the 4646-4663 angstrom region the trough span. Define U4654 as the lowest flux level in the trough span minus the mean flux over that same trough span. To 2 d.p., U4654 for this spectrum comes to -0.09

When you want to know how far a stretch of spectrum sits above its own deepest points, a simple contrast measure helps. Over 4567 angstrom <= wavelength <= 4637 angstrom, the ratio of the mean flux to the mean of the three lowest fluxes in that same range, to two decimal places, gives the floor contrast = 1.06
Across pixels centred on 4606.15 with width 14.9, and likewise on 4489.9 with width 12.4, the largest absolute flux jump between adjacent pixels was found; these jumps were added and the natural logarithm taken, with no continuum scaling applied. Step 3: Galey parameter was -1.22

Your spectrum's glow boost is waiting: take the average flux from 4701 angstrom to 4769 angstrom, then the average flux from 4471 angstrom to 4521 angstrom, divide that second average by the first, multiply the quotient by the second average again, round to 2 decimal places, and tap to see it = 5.56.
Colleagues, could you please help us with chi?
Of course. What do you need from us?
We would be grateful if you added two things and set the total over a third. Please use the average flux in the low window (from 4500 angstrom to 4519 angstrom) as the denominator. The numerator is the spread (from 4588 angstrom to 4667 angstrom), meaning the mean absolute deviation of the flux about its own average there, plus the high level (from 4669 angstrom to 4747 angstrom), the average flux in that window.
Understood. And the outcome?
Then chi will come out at 1.02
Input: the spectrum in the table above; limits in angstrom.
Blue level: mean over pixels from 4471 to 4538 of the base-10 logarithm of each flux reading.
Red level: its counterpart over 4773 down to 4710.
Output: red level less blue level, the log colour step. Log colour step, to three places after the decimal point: 0.030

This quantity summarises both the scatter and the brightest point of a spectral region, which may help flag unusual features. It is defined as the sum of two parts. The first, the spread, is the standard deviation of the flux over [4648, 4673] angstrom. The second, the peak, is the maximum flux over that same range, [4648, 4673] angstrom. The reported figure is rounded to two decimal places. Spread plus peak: 6.03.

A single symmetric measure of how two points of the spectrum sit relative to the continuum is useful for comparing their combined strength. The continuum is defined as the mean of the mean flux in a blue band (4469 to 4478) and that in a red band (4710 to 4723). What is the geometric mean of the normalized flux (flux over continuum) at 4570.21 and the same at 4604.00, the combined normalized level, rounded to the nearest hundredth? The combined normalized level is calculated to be 1.05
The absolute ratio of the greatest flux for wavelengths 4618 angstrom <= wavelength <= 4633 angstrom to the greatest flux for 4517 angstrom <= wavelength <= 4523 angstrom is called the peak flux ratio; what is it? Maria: 1.08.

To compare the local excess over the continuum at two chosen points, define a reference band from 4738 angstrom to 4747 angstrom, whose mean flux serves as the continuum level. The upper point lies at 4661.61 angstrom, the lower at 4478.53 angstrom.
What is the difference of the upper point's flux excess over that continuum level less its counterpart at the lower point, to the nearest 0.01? 0.22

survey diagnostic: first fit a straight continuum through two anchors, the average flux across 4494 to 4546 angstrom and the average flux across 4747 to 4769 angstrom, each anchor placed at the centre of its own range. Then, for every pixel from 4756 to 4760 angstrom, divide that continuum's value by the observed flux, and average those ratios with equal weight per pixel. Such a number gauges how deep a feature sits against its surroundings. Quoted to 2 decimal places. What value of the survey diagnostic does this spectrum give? 0.98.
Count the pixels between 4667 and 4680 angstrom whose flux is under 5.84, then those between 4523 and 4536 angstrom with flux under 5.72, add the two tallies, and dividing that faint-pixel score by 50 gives 0.24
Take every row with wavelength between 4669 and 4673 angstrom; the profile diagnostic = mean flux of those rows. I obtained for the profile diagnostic 5.6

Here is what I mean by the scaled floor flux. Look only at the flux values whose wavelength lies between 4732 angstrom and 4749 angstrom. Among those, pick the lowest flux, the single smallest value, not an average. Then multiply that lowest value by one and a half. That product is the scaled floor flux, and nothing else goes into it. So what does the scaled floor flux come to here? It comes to 8.52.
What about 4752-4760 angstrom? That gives 9.36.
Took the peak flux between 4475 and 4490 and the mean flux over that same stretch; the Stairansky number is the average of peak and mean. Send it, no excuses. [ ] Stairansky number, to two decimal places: 5.84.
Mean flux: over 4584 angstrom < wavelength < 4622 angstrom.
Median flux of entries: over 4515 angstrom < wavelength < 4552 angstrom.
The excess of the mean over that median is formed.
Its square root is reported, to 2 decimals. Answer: 0.68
